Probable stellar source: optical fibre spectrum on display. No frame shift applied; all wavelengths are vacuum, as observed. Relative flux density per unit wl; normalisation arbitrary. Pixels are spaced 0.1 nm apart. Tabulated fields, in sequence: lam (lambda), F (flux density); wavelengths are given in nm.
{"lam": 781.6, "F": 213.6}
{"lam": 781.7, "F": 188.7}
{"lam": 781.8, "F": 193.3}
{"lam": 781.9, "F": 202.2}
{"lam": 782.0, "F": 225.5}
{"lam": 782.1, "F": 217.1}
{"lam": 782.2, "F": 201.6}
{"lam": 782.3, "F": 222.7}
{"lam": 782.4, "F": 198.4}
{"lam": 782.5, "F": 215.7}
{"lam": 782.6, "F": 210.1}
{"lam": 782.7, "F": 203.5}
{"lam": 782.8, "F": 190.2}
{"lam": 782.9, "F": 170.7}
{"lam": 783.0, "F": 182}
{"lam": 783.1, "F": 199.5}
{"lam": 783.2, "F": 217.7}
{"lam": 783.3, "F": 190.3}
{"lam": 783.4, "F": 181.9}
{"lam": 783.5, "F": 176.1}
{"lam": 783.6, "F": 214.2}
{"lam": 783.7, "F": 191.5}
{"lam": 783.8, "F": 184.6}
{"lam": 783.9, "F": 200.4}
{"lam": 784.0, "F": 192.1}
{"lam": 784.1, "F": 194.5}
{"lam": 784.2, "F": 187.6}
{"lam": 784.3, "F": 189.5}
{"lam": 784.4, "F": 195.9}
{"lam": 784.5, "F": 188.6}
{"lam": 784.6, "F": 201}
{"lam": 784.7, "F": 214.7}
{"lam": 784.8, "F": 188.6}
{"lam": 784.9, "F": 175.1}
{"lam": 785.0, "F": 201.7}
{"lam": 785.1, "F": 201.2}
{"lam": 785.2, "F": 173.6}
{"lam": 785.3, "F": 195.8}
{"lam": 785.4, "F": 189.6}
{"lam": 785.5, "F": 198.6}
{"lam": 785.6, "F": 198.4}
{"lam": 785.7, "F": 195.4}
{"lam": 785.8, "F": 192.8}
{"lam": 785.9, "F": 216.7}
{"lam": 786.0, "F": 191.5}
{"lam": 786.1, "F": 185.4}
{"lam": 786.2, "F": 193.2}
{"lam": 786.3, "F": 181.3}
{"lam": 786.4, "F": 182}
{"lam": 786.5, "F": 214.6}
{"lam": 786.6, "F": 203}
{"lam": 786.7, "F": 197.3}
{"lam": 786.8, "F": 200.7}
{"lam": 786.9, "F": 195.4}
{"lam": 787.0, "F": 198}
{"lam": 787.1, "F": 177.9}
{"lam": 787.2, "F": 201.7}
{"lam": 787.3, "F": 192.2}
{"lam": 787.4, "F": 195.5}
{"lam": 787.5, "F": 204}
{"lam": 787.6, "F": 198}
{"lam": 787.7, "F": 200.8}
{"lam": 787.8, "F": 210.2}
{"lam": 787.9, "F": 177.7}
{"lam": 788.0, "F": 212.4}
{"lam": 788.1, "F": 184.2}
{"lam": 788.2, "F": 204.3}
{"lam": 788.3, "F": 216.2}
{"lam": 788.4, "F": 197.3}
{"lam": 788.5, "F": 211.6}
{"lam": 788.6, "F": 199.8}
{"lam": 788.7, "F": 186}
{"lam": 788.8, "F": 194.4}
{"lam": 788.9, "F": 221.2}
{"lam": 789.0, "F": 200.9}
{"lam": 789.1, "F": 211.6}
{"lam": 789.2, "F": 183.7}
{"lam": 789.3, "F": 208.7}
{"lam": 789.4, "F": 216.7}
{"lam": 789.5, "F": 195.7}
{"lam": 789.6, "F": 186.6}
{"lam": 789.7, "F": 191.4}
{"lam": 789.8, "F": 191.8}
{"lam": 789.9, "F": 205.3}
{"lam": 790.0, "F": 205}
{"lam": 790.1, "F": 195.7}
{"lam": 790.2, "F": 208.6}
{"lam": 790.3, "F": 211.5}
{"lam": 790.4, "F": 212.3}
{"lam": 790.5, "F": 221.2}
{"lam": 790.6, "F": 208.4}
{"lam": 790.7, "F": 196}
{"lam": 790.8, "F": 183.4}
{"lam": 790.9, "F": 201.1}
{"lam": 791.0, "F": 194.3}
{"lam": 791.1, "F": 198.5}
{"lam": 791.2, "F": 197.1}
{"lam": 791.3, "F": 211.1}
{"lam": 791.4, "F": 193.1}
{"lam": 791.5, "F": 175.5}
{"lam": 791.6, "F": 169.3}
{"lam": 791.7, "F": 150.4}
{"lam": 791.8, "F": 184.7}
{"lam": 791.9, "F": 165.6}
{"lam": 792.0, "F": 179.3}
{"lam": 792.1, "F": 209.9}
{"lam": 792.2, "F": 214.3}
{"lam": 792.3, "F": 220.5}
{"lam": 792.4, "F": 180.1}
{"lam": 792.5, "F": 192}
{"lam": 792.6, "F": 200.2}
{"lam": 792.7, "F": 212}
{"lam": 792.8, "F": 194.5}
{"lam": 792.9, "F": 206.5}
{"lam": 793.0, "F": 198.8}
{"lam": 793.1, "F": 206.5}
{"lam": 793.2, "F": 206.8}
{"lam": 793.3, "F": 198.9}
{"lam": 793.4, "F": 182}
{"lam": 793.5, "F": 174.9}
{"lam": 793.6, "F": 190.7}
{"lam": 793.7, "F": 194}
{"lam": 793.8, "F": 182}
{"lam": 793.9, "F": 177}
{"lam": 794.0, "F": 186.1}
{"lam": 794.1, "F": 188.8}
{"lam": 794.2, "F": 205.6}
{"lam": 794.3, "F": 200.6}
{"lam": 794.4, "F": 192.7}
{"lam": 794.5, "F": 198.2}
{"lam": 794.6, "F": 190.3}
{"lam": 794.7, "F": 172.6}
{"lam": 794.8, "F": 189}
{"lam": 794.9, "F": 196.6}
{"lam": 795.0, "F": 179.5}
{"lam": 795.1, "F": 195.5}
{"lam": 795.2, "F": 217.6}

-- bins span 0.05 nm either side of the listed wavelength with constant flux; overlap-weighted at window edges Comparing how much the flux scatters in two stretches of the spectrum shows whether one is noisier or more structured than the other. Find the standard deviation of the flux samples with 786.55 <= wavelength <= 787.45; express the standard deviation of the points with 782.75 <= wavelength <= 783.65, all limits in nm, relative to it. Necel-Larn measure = 2.2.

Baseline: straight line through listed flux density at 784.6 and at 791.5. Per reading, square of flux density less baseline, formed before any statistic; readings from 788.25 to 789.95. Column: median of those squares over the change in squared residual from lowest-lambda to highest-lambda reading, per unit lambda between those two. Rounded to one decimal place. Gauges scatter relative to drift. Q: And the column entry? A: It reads -1.1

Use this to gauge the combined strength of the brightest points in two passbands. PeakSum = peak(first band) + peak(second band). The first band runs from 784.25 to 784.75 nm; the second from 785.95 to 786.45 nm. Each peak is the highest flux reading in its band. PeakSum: 408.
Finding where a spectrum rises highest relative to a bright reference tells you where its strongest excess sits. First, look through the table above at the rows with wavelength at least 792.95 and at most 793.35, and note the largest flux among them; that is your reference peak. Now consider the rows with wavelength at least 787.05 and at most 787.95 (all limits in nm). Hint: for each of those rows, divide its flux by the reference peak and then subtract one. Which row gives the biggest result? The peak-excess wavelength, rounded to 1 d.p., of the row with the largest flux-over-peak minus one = 787.8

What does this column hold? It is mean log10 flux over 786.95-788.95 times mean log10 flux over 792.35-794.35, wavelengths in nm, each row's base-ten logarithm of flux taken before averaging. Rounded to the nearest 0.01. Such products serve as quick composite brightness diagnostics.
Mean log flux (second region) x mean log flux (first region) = 5.26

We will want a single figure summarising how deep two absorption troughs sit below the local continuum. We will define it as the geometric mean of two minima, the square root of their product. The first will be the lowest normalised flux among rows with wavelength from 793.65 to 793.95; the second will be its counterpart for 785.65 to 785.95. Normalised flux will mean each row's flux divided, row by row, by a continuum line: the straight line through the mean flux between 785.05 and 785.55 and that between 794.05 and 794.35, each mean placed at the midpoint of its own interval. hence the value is 0.947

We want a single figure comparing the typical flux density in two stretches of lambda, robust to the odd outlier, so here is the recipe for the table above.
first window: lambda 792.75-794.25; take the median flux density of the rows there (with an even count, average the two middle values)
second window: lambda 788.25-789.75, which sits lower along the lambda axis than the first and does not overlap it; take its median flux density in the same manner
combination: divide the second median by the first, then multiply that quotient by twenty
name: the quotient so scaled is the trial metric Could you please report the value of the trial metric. 20.6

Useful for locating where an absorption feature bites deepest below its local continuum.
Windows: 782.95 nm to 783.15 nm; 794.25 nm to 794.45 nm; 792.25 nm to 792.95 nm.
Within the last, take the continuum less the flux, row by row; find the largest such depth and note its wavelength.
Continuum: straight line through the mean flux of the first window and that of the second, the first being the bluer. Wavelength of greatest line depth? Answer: 792.4 nm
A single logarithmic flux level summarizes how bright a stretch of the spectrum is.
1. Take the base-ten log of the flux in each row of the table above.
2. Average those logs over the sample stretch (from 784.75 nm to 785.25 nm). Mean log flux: 2.27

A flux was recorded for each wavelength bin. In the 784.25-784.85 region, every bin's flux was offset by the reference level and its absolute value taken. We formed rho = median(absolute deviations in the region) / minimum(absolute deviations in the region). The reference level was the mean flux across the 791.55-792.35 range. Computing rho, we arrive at 3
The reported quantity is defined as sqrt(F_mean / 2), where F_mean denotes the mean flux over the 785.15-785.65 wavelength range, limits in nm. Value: 9.78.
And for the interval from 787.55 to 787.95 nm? 9.92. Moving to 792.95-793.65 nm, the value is 9.85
